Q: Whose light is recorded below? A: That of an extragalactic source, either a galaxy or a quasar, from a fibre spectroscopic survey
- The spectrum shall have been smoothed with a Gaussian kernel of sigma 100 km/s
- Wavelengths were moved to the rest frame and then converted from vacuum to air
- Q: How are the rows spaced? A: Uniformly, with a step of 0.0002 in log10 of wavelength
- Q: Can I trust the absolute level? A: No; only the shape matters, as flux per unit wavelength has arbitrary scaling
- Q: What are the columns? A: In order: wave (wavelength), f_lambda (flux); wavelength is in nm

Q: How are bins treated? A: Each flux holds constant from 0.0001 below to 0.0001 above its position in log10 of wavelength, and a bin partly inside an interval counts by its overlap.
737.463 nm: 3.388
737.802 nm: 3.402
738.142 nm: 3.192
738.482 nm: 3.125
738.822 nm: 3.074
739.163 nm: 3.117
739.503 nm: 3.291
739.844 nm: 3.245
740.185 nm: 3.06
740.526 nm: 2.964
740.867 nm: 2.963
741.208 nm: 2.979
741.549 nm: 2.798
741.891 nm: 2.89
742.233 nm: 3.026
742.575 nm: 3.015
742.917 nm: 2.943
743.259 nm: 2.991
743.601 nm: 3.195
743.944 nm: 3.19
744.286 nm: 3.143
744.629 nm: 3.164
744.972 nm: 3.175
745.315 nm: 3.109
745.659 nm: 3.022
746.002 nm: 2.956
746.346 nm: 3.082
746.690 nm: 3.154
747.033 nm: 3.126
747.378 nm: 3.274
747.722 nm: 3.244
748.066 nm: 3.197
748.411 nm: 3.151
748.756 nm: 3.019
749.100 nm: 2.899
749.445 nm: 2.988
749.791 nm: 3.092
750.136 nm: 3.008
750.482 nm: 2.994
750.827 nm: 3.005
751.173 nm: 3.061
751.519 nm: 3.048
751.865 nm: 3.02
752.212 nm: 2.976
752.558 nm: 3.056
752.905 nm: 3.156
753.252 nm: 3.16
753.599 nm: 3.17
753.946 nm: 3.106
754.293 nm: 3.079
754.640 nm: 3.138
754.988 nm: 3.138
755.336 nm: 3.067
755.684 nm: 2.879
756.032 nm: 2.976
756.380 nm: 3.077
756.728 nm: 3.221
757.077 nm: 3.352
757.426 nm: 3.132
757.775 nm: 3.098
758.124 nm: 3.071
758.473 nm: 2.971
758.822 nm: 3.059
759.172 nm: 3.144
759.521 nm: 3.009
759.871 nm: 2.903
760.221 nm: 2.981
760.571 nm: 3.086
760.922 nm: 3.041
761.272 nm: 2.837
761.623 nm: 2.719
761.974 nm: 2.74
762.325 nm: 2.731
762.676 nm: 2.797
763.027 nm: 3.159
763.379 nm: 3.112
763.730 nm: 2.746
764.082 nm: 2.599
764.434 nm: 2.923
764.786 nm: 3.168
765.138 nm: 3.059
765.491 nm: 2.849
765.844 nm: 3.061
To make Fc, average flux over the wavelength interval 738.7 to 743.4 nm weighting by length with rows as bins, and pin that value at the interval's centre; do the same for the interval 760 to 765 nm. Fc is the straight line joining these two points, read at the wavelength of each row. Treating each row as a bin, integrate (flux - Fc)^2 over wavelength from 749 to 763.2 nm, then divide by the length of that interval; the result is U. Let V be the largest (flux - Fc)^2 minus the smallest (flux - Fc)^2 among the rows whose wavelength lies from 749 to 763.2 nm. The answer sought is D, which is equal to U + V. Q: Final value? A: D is 0.20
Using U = 0.024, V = 0.174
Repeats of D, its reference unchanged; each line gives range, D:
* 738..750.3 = 0.10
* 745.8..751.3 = 0.10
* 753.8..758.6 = 0.21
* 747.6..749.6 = 0.09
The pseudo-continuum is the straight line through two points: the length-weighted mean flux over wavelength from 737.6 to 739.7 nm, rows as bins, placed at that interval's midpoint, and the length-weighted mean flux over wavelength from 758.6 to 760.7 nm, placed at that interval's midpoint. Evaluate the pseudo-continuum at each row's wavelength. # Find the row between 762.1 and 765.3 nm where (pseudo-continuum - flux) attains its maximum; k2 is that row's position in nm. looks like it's 764.082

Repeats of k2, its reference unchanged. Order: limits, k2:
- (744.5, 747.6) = 746.002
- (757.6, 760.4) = 759.871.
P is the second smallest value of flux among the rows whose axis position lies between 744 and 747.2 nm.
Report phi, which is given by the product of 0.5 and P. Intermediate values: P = 3.022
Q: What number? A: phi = 1.51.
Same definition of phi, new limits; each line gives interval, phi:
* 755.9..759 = 1.49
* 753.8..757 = 1.49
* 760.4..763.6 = 1.37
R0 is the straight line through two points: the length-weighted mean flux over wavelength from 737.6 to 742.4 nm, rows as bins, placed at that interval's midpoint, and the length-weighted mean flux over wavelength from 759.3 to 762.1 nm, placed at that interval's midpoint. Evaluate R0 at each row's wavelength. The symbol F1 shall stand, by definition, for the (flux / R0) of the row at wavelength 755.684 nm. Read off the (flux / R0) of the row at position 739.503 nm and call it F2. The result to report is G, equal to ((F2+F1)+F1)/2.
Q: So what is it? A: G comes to 1.51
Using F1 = 0.97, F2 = 1.07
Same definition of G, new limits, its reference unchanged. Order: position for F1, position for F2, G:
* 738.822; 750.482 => 1.49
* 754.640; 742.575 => 1.55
